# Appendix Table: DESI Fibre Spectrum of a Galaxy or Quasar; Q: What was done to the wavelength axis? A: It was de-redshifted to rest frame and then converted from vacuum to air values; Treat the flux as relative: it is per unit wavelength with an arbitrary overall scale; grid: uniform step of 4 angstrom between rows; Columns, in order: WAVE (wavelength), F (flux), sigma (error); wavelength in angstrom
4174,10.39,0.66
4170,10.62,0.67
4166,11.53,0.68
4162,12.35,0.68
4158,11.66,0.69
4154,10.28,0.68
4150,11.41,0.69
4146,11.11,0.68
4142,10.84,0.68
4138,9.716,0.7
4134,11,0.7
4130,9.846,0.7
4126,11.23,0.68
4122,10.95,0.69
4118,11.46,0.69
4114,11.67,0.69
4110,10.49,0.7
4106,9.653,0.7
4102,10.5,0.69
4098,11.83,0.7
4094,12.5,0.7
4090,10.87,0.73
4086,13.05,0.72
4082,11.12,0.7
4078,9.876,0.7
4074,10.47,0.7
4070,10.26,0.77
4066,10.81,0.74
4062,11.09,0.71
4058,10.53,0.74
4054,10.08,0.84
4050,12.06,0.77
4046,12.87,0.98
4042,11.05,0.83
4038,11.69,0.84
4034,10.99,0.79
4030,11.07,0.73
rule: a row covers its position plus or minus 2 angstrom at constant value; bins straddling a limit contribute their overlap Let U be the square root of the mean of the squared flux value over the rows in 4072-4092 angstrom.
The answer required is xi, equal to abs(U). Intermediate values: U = 11.1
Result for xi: 11.1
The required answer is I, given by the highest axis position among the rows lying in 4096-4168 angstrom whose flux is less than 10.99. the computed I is 4154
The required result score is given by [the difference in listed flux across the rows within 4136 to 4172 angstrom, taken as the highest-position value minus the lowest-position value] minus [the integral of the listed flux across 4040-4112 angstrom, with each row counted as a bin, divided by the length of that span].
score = -10.2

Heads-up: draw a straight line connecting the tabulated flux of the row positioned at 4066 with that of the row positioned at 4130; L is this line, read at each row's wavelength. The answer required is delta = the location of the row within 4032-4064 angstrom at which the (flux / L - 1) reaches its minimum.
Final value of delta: 4054 angstrom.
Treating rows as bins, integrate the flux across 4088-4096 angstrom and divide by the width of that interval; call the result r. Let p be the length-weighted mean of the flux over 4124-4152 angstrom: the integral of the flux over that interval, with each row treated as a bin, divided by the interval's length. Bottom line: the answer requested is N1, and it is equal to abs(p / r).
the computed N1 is 0.92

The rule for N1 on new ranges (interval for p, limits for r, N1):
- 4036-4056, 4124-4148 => 1.09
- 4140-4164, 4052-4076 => 1.07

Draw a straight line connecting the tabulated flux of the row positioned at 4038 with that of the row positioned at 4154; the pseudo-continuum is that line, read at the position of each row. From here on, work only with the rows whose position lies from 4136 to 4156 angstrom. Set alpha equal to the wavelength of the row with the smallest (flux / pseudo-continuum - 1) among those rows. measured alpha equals 4138 angstrom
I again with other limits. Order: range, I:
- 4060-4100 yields 4090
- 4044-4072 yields 4070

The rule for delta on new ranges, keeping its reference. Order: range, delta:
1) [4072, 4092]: 4078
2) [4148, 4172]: 4154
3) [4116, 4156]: 4138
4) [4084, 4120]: 4106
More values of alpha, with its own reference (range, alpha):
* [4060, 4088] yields 4078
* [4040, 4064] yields 4054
